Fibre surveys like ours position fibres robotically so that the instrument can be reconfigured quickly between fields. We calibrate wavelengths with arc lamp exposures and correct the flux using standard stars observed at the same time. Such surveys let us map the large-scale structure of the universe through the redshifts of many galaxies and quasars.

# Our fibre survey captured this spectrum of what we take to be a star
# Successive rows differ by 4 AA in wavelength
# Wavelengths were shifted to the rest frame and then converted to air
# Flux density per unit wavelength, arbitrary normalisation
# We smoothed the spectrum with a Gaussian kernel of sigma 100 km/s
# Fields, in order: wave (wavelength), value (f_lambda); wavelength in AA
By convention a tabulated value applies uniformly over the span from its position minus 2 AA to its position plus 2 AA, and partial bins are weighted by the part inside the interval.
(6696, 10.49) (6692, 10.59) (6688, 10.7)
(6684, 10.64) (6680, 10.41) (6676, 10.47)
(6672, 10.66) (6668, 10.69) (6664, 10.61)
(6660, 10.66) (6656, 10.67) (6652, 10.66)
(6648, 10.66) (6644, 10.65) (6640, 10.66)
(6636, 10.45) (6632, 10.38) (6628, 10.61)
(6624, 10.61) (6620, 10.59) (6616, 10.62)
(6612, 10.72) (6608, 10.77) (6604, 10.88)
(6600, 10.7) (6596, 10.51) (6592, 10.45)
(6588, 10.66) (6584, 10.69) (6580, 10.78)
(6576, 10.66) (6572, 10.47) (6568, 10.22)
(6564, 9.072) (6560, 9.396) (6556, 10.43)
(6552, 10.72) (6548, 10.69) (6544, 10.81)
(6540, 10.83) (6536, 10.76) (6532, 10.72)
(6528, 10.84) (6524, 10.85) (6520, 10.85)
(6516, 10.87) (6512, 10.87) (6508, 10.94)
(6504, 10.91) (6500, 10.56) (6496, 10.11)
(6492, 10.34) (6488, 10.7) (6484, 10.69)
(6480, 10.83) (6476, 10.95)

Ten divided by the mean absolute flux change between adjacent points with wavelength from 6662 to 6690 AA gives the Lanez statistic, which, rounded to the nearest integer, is 92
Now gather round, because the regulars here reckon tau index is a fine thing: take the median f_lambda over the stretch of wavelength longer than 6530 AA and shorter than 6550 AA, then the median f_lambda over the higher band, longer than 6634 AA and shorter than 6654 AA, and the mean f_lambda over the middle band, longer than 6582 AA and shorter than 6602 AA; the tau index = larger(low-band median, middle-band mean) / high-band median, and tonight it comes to 1.01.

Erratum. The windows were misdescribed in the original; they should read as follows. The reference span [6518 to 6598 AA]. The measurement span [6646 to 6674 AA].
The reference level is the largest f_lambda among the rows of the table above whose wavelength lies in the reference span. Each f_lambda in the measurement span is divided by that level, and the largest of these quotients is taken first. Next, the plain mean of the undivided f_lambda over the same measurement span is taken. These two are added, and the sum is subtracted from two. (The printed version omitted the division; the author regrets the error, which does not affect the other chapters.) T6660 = -9.64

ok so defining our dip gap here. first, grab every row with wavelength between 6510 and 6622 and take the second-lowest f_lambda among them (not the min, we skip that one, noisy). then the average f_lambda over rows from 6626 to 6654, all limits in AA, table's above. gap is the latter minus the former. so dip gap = 1.2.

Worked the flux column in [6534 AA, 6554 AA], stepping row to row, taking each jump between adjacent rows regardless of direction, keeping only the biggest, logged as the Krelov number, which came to 0.12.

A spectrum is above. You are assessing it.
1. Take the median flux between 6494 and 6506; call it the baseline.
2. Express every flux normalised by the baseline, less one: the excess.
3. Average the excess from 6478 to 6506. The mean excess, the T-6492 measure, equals 0.003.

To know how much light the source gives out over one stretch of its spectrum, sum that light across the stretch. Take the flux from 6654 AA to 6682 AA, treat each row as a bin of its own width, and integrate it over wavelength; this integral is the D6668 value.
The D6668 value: 296.7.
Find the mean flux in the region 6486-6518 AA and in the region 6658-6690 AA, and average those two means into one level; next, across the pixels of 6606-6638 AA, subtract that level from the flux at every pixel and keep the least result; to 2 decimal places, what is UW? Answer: -0.25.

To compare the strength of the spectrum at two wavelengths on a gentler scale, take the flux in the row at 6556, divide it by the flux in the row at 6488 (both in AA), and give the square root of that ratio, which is 0.99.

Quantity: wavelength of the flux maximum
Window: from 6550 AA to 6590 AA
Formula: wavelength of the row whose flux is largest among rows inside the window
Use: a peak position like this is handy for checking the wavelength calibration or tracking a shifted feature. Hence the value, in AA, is 6580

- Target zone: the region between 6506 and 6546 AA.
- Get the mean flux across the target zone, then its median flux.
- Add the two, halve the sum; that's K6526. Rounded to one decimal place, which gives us 10.8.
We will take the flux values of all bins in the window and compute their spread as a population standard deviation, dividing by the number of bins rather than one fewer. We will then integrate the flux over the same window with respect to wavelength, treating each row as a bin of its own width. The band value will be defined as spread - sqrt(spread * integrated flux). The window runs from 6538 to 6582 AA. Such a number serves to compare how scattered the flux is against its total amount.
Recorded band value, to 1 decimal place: -15.5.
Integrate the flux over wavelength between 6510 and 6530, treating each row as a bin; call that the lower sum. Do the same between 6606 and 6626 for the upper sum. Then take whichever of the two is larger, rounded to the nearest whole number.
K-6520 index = 217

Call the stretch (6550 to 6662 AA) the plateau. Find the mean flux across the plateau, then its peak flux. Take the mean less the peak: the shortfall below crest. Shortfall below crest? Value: -0.37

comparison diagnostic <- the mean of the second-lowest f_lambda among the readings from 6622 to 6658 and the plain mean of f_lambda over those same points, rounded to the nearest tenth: 10.5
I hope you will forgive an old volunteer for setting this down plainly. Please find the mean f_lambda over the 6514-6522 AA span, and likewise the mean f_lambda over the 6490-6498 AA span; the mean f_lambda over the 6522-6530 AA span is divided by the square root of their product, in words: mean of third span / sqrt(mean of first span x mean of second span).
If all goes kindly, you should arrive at 1.03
